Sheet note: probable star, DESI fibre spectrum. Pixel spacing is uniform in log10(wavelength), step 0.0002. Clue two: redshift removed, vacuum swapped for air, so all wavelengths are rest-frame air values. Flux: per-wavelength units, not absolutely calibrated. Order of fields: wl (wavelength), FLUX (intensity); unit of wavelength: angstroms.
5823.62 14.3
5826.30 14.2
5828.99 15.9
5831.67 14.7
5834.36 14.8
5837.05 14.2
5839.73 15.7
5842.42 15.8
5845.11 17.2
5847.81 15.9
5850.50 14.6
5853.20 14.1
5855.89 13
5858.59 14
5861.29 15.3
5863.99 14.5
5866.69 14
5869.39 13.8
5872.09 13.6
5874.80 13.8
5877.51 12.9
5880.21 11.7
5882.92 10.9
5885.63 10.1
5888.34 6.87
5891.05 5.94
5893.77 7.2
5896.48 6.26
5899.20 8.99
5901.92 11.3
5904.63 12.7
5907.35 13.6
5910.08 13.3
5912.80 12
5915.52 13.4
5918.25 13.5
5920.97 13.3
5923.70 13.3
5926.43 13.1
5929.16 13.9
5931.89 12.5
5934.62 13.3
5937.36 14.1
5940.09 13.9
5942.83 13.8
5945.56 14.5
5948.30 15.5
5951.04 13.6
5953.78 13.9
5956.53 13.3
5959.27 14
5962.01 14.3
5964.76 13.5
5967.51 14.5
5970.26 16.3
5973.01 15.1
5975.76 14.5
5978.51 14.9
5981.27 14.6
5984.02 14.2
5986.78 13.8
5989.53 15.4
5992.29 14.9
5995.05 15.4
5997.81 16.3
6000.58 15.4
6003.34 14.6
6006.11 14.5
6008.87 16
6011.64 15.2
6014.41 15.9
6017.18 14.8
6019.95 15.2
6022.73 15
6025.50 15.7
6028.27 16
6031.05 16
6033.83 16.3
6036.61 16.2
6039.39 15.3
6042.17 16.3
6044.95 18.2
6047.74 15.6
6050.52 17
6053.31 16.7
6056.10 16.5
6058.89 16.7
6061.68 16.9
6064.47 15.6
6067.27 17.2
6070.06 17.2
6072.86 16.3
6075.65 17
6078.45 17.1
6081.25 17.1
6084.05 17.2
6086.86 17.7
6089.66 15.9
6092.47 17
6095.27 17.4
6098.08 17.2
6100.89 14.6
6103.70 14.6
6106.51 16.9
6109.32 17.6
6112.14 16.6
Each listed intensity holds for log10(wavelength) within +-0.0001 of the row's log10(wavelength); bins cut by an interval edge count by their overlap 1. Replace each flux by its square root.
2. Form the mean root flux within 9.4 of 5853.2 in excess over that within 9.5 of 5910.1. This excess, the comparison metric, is 0.3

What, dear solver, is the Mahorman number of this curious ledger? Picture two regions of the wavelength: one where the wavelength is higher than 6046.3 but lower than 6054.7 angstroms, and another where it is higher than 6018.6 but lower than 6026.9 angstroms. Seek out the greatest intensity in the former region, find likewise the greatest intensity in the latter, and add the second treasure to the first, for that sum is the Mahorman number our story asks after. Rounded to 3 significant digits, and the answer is 32.7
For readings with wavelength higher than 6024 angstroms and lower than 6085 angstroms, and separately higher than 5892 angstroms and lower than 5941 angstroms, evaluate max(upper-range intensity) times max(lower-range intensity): 257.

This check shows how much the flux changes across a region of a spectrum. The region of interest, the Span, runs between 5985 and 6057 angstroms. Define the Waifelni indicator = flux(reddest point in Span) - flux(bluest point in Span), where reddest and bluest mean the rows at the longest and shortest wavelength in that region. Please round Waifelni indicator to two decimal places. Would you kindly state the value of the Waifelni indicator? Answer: 2.70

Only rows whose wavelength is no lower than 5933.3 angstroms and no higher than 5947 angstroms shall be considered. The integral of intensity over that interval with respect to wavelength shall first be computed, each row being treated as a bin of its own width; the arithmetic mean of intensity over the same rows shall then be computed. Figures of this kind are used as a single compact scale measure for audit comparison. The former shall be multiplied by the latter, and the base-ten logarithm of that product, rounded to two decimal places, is 3.42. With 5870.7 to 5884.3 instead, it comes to 3.33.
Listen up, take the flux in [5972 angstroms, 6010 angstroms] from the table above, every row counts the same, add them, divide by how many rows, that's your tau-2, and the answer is 15.0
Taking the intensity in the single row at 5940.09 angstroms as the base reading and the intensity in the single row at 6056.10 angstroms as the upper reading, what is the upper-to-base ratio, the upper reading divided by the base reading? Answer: 1.2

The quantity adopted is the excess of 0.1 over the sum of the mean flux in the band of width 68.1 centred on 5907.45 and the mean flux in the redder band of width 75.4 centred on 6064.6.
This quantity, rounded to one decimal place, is -28.2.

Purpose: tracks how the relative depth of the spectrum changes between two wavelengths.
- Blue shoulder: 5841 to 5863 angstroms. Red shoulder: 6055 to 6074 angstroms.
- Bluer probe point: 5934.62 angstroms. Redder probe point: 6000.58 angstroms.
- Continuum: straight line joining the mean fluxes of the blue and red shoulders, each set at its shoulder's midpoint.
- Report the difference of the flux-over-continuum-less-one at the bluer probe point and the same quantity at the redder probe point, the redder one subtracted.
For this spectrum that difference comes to -0.10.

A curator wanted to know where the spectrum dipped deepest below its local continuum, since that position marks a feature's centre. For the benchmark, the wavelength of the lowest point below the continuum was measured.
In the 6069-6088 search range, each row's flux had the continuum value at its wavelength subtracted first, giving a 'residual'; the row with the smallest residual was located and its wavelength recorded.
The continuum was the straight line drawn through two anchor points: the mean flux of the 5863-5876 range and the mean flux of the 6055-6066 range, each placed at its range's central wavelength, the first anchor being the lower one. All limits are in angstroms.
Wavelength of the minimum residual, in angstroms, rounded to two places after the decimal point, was 6072.86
